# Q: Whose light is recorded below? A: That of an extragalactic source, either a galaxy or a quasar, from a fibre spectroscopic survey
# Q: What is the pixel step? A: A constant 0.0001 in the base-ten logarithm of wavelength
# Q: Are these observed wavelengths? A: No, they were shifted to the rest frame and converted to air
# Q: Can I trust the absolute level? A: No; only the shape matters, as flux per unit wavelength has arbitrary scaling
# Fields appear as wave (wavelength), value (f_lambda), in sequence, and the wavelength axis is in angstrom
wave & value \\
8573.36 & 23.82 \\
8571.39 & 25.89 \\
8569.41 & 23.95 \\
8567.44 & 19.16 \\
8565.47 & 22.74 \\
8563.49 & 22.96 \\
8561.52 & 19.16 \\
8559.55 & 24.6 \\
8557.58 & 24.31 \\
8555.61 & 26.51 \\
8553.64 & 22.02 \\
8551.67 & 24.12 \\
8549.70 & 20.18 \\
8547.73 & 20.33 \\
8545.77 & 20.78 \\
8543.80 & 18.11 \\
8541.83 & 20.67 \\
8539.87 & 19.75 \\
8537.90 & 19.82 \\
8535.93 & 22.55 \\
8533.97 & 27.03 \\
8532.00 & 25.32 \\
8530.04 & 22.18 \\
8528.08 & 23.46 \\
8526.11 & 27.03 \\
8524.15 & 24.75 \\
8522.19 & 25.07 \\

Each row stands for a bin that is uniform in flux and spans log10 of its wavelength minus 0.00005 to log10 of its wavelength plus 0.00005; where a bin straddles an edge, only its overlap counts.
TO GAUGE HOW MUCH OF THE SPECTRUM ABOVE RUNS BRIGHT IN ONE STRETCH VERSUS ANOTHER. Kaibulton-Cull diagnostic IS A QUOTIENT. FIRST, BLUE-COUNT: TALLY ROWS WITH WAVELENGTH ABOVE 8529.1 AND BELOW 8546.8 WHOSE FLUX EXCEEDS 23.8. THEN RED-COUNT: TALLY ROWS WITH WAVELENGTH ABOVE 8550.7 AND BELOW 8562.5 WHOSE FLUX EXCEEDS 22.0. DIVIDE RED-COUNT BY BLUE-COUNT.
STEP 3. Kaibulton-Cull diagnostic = 2.50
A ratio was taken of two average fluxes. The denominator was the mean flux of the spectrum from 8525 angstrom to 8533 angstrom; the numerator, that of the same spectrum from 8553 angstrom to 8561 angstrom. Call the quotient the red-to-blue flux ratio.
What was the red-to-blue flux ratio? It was 0.99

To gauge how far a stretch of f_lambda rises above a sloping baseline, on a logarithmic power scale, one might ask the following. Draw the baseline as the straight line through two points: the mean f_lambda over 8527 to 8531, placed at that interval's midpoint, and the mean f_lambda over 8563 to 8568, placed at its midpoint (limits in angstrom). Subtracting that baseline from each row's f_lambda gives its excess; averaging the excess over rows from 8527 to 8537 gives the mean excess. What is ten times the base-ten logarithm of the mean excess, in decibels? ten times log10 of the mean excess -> 1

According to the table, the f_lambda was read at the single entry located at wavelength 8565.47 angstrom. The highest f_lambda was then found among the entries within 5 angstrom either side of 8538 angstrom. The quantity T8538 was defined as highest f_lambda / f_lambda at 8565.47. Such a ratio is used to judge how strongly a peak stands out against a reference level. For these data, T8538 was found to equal 1.19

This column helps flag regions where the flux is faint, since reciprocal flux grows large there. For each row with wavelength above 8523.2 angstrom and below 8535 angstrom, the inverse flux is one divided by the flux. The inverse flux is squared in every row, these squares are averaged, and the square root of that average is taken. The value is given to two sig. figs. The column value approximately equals 0.040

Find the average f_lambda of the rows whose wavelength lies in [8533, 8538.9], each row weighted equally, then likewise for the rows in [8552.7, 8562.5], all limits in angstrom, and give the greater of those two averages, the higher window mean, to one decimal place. 23.3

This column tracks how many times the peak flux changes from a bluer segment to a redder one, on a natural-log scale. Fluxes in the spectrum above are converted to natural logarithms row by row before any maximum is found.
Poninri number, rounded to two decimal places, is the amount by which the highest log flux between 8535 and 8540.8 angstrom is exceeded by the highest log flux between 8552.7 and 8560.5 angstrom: 0.16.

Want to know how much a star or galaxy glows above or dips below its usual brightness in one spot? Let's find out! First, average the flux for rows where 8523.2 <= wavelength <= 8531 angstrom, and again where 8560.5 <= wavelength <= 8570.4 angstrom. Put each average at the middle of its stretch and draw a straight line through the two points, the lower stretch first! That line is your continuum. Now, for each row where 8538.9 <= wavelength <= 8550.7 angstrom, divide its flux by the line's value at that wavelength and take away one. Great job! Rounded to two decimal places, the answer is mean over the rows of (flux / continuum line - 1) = -0.13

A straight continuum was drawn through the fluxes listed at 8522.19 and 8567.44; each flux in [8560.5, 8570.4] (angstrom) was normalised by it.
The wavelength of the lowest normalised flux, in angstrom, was 8561.52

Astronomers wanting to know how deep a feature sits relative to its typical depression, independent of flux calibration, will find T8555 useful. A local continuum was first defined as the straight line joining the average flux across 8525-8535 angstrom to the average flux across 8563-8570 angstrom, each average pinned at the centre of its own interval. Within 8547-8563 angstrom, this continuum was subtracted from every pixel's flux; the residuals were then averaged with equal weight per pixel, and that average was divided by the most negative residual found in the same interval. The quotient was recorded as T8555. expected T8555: 0.1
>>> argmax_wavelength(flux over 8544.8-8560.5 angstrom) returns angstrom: 8555.61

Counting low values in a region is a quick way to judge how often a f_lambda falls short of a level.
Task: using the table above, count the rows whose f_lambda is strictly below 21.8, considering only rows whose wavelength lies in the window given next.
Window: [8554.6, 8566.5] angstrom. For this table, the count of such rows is 1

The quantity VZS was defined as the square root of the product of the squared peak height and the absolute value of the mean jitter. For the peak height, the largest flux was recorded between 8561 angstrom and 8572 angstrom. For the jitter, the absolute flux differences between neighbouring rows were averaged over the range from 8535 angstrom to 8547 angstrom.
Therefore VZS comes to 35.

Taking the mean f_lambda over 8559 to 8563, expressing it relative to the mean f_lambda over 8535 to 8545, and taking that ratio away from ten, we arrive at 8.92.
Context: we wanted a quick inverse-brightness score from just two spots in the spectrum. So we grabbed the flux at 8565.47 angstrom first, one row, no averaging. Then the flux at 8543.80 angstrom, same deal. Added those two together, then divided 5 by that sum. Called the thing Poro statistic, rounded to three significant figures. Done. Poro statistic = 0.122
